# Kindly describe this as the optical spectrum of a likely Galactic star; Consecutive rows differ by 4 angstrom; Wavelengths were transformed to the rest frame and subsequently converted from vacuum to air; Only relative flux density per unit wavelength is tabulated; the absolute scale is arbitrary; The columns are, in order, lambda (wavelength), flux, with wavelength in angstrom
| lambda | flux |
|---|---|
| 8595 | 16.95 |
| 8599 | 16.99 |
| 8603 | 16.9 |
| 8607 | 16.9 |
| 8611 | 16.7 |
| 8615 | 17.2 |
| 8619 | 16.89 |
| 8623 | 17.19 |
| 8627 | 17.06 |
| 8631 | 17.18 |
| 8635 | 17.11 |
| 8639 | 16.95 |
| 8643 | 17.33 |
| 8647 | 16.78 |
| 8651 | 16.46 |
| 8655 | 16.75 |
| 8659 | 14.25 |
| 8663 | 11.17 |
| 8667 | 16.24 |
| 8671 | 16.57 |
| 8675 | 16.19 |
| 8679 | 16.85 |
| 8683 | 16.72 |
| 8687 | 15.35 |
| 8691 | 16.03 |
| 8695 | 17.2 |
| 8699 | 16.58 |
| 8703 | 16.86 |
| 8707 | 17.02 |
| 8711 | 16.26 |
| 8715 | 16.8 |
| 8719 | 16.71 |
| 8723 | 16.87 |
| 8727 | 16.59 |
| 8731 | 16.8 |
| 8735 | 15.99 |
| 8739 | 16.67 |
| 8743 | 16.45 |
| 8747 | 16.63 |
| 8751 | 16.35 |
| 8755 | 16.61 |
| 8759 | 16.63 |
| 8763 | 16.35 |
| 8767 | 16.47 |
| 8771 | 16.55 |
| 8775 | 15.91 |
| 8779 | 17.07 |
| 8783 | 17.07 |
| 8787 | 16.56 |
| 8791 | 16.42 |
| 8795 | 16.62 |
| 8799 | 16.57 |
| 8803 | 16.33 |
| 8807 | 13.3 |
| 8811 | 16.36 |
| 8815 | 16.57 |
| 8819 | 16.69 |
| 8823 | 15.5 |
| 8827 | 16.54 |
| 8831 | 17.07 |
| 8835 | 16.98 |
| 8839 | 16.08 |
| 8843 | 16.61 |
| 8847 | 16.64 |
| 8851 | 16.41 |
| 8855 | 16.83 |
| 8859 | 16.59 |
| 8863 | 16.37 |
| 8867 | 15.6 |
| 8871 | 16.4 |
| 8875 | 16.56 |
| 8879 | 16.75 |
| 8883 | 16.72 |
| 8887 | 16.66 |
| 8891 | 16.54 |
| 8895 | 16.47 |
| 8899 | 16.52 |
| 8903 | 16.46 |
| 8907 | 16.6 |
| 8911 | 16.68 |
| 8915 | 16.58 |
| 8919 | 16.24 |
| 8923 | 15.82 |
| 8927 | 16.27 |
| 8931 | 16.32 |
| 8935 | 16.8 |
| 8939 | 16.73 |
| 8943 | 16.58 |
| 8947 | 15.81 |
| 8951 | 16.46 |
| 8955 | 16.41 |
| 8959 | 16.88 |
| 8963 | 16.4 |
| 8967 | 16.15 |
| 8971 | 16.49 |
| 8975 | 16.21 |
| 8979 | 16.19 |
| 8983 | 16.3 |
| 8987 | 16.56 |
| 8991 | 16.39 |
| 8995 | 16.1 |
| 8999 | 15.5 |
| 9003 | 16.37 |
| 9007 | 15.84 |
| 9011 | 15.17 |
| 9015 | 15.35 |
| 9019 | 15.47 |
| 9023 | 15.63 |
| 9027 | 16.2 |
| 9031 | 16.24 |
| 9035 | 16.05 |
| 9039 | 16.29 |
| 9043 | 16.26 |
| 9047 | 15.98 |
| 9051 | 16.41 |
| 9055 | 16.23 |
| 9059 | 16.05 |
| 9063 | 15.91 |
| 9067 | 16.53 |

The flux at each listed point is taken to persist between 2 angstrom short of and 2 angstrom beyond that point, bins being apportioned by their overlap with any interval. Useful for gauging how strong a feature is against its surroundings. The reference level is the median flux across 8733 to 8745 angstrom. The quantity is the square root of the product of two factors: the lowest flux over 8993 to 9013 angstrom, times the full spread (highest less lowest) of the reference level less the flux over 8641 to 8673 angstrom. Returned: 10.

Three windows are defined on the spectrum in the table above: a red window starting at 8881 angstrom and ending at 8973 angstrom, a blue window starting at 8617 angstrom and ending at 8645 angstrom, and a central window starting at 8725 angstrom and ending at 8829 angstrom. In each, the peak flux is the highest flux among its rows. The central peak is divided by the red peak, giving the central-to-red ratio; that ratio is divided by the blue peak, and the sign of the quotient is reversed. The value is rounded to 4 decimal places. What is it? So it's -0.0584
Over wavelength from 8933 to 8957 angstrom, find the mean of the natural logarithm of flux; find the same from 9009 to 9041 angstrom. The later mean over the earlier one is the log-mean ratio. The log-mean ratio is 0.99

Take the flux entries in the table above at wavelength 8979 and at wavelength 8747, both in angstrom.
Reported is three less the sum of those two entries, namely -29.8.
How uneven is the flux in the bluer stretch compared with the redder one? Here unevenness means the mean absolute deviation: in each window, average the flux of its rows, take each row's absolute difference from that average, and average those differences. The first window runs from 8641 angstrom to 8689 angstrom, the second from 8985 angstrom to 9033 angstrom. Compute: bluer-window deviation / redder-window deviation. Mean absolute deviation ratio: 2.8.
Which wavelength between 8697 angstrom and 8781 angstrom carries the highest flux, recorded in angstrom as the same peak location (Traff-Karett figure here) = 8779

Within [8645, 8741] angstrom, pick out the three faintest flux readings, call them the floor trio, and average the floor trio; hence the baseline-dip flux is 13.6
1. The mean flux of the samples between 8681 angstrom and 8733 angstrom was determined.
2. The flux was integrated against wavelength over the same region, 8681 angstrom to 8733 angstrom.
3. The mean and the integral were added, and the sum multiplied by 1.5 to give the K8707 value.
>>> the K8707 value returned 1320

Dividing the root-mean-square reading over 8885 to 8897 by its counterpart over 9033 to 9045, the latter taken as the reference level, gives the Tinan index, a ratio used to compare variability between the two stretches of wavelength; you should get 1.02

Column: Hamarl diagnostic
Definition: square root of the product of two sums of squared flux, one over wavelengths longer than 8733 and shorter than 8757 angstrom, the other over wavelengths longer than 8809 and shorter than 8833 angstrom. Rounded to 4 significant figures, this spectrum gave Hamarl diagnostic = 1625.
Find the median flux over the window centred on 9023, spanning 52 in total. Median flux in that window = 16.0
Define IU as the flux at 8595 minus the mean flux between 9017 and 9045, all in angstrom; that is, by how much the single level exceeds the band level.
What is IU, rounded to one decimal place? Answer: 0.9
